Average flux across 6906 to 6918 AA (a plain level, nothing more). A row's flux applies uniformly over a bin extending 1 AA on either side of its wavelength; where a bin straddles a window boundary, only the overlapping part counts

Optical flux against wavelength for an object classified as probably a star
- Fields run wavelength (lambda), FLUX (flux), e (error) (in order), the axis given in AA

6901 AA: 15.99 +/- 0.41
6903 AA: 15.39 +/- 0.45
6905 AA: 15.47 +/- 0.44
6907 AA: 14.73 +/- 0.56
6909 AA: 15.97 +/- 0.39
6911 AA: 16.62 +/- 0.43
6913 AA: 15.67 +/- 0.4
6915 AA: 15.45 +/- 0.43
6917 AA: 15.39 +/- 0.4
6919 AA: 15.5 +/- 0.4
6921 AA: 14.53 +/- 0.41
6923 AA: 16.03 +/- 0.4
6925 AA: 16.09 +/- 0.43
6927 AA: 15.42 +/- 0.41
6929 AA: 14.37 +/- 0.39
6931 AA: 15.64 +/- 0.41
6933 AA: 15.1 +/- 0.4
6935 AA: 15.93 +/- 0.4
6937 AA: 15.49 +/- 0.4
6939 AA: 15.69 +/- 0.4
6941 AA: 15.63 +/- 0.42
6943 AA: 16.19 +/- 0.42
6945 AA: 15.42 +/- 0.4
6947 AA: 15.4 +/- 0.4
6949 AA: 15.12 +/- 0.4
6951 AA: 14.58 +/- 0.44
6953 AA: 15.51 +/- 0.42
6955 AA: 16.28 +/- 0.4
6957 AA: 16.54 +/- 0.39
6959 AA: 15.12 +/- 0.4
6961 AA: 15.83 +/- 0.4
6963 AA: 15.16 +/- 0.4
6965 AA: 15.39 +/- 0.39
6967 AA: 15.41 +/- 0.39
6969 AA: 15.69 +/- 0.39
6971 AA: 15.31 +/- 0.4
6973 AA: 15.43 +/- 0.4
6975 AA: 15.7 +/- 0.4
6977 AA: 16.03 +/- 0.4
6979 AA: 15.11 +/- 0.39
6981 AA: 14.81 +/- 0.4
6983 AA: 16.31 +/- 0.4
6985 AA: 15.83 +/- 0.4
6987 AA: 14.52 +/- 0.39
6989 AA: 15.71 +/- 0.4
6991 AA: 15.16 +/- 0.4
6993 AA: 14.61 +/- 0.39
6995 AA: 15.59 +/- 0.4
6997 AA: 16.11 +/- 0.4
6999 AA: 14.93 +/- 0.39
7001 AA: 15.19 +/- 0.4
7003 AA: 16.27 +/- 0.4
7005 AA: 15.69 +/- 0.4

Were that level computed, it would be 15.64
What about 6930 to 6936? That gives 15.56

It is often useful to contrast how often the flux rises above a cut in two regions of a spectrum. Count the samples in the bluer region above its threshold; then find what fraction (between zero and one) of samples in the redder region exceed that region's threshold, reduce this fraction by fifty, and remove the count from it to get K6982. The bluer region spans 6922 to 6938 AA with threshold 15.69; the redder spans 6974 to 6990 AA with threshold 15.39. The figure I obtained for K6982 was -52.4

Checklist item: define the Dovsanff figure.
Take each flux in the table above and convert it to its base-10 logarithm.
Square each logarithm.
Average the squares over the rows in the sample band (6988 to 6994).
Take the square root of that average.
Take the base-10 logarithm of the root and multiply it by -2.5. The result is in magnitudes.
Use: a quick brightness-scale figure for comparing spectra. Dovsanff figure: -0.180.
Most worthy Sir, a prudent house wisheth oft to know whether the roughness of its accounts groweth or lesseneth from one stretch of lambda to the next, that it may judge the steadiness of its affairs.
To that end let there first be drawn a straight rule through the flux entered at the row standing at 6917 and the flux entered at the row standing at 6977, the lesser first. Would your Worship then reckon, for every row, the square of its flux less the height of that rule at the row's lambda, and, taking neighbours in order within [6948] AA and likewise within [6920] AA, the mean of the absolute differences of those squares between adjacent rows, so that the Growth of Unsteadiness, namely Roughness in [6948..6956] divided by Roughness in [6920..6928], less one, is 1.7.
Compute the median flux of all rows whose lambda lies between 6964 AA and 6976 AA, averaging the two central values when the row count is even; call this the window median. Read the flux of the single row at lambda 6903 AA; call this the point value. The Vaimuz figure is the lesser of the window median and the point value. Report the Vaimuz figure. 15.39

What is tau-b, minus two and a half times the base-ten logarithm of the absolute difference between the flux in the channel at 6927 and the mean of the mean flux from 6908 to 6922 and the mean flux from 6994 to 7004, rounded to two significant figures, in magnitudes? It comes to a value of 1.8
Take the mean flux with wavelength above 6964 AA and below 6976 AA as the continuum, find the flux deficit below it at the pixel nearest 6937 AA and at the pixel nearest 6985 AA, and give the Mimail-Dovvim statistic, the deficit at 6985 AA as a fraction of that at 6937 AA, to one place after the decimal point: 205.0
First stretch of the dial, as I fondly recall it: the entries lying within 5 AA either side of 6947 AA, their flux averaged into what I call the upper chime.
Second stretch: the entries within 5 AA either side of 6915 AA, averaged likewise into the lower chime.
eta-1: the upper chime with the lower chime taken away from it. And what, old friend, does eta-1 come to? -0.38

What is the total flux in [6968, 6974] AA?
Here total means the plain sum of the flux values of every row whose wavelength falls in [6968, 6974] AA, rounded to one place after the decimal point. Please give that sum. 46.4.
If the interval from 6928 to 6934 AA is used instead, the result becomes 45.1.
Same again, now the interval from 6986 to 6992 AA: 45.4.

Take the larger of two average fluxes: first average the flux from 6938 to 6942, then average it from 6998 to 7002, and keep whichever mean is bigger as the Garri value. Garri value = 15.7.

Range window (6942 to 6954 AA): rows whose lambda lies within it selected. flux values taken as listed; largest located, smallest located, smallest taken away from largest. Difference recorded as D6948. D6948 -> 1.6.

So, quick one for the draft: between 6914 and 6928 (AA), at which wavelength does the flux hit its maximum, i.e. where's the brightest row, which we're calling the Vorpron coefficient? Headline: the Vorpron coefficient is 6925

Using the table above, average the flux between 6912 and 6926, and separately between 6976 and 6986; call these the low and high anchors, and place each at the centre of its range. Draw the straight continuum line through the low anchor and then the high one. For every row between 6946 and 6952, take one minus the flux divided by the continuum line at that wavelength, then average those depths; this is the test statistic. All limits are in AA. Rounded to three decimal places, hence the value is 0.034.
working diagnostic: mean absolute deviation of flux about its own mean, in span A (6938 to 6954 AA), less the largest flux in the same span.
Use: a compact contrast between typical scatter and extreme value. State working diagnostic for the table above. -15.9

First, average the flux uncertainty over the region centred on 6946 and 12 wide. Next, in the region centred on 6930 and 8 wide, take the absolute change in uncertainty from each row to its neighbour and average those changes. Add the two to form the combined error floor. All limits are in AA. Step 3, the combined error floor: 0.43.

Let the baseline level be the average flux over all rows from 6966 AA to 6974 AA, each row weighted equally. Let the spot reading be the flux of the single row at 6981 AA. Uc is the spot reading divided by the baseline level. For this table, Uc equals 0.96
